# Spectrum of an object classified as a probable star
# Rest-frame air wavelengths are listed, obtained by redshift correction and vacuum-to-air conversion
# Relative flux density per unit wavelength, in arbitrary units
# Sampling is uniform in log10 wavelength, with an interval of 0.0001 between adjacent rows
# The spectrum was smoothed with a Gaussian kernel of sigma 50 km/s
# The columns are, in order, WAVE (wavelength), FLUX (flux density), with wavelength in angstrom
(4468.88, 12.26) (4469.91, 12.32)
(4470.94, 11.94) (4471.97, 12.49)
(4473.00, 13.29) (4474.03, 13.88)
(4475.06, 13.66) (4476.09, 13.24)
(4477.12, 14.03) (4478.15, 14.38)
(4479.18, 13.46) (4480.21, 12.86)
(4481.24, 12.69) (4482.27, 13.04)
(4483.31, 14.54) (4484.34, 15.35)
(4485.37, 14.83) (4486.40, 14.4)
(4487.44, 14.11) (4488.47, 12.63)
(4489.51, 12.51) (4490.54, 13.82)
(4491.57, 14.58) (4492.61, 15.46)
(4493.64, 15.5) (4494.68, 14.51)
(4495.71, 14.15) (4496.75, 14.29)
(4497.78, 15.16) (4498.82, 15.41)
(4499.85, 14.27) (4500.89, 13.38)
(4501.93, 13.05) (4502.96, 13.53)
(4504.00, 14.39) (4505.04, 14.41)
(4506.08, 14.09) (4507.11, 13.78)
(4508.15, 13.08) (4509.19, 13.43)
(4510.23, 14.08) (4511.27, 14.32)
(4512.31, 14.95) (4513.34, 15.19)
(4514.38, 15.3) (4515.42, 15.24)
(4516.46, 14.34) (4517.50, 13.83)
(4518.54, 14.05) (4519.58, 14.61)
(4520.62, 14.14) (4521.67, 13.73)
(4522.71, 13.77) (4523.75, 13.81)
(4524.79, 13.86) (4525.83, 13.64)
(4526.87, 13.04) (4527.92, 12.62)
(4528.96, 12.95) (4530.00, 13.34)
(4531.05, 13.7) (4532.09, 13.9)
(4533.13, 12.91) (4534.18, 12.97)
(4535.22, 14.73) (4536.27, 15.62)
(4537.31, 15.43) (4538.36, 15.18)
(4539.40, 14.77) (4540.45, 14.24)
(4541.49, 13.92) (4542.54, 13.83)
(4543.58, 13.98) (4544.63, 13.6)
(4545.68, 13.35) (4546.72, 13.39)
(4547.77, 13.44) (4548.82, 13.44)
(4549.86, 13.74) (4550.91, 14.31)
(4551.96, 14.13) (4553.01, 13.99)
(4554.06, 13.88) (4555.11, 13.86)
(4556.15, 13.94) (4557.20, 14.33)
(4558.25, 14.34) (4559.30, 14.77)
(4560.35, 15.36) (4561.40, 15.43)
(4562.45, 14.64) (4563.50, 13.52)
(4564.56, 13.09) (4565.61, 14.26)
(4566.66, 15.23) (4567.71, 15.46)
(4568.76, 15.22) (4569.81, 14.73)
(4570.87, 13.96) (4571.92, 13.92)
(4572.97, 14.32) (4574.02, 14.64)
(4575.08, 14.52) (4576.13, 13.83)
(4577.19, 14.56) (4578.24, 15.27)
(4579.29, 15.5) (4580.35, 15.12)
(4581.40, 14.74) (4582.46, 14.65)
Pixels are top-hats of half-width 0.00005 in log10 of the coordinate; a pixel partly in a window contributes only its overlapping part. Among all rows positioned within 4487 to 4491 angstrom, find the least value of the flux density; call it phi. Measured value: 12.51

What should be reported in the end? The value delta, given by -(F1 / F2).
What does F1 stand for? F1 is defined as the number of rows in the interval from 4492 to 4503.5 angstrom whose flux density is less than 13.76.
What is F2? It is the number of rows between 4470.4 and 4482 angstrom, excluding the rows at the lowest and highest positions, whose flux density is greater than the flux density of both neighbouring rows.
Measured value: -1.5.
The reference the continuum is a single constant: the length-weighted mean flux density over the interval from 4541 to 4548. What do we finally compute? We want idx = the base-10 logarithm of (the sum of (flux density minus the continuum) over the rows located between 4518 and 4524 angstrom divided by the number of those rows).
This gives -0.43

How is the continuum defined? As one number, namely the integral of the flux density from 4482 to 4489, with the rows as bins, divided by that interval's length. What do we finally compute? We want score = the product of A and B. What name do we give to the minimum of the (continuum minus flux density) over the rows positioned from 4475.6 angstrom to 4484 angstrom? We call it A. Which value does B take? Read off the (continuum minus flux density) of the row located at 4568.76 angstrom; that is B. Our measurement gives 0.42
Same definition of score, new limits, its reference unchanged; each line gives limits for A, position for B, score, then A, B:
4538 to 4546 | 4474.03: -0.27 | -1.03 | 0.27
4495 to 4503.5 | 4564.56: -1.33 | -1.26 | 1.06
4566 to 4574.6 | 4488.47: -1.99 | -1.31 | 1.52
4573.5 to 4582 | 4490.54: -0.44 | -1.35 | 0.33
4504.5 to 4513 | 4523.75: -0.27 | -0.80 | 0.34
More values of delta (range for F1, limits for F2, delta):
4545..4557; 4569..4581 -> -2.5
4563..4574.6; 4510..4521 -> -1.0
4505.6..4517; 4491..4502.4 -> -1.0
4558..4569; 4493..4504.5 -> -2.0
